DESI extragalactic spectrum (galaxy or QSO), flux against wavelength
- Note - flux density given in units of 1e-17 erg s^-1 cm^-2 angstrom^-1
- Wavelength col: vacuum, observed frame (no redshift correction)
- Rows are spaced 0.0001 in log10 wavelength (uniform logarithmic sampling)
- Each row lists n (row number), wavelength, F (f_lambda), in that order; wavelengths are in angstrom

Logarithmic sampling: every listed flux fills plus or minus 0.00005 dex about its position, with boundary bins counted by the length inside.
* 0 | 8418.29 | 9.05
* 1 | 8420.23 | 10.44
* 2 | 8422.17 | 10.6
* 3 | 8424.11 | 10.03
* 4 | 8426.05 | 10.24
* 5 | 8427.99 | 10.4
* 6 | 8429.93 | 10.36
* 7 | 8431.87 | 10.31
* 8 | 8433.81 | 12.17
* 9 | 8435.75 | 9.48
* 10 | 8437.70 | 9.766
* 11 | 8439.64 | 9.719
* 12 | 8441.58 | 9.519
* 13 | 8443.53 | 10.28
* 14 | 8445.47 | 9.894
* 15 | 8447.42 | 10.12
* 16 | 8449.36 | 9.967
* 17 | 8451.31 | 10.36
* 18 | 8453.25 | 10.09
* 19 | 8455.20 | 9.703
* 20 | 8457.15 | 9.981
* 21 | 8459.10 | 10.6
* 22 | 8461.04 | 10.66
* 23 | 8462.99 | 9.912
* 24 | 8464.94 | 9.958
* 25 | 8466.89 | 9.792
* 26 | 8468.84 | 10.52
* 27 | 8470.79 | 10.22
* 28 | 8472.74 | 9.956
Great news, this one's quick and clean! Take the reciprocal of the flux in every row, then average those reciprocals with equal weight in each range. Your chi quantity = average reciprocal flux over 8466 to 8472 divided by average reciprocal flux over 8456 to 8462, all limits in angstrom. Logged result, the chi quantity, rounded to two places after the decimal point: 1.02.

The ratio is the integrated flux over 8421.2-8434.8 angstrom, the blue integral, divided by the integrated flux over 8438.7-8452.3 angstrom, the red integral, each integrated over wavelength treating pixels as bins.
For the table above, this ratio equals 1.06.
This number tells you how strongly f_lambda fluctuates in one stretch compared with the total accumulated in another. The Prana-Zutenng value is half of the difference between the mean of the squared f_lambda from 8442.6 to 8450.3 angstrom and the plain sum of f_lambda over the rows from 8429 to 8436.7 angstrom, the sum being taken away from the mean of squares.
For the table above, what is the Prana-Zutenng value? 29.5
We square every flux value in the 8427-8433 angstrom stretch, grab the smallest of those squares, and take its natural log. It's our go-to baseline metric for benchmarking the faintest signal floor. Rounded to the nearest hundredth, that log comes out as 4.67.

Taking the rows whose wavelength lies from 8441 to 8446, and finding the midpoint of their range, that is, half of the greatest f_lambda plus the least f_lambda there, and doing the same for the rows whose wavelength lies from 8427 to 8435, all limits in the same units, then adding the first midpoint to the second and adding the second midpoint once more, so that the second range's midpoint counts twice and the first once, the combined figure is 32.4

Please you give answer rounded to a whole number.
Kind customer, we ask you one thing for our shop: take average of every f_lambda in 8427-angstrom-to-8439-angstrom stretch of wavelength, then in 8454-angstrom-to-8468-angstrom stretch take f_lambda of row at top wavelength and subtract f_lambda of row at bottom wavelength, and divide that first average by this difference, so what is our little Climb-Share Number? 117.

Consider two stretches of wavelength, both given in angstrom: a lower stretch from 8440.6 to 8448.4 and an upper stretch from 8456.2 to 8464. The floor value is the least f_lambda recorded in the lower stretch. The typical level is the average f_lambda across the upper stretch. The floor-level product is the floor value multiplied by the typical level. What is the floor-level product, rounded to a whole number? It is 98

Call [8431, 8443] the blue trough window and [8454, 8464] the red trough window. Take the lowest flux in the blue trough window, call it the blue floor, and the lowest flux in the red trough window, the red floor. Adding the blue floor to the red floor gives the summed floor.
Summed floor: 19.2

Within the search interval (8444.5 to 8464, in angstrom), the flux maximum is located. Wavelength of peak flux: 8461.04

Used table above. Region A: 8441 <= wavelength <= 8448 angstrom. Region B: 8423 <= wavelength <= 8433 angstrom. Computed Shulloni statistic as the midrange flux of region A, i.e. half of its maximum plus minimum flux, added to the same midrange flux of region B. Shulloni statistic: 20.1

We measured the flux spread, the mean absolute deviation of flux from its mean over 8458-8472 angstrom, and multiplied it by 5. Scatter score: 1.5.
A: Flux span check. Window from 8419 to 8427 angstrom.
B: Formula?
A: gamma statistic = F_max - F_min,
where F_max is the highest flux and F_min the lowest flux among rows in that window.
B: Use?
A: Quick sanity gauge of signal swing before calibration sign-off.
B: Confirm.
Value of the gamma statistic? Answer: 0.6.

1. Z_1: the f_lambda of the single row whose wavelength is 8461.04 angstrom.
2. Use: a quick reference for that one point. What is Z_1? 10.66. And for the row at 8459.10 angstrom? 10.6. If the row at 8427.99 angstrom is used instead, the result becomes 10.4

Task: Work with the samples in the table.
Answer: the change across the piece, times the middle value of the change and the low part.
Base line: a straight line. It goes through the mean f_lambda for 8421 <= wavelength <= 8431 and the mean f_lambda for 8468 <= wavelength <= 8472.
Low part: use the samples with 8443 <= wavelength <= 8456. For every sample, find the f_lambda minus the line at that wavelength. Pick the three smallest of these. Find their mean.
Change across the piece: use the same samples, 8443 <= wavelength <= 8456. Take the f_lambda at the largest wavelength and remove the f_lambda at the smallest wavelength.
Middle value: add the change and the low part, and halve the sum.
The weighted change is 0.31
